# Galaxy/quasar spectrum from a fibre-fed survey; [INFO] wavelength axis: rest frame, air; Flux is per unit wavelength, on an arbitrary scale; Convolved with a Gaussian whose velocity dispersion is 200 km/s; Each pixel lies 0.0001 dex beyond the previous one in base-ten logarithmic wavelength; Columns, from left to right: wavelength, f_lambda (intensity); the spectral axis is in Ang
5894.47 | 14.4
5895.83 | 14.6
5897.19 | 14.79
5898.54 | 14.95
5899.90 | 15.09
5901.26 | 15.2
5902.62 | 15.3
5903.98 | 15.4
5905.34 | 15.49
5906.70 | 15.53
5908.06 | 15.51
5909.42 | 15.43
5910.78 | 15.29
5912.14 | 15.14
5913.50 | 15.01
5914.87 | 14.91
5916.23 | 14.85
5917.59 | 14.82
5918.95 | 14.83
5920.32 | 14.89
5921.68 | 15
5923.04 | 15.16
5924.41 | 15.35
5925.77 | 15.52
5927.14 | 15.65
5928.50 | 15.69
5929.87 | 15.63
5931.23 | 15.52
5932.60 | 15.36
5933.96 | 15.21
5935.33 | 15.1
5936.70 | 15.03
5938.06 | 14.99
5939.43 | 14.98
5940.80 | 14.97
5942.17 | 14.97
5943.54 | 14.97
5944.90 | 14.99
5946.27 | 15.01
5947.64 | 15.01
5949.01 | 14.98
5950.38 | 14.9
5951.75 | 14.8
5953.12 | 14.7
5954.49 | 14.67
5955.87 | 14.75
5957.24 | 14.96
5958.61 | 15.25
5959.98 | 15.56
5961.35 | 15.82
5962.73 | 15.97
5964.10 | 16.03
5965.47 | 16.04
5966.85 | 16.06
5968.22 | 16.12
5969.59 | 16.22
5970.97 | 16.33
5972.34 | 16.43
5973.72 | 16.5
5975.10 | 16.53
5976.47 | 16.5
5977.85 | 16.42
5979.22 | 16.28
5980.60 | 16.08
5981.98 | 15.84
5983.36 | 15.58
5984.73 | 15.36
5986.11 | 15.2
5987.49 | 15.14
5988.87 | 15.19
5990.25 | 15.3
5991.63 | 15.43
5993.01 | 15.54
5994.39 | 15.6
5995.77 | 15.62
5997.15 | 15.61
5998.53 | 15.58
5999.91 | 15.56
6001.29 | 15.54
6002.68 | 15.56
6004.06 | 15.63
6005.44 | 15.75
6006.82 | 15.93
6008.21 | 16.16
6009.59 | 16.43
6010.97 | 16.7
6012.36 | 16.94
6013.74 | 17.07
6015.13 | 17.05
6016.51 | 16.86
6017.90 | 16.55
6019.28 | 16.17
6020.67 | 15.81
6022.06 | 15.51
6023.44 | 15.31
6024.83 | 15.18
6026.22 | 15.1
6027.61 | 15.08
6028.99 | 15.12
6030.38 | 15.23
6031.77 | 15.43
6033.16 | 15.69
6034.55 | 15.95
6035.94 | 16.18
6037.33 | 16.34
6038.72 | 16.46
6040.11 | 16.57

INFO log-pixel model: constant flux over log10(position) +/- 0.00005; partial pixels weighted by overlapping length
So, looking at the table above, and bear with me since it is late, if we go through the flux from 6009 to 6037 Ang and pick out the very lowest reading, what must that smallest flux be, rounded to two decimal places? 15.08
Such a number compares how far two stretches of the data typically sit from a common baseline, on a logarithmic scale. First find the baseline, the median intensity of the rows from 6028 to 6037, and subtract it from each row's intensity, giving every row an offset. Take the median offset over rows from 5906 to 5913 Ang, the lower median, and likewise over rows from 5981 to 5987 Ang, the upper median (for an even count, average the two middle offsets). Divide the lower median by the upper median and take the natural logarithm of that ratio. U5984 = 0.4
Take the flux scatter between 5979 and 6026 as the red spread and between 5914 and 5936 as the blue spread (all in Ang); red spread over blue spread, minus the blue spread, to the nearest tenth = 1.5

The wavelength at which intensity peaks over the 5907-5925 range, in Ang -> 5908.06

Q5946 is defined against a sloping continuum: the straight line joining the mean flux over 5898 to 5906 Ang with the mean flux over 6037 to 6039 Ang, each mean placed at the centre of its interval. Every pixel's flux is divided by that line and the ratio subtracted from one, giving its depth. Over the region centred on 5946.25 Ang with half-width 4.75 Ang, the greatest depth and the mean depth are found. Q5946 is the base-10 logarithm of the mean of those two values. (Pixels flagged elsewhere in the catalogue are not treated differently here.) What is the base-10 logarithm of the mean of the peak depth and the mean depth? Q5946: -1.35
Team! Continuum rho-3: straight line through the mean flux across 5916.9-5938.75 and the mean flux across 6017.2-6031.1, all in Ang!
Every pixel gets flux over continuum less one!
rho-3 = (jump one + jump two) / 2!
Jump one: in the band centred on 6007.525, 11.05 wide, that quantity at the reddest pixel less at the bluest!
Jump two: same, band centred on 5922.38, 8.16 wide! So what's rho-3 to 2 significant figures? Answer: 0.066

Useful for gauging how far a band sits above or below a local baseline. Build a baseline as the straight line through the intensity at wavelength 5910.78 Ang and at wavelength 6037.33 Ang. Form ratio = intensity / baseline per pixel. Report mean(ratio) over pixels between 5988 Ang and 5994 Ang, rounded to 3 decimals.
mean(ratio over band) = 0.963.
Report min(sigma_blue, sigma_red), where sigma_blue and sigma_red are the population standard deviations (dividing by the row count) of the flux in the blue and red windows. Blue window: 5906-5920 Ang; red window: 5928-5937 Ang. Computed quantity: 0.24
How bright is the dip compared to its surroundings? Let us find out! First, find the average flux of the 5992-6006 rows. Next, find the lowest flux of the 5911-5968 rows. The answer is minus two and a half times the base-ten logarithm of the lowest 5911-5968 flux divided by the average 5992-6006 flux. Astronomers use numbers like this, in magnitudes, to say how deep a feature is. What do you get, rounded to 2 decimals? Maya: 0.07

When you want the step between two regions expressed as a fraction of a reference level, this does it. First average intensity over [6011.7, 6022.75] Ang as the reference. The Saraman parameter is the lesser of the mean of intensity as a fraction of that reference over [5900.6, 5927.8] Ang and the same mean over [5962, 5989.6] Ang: 0.922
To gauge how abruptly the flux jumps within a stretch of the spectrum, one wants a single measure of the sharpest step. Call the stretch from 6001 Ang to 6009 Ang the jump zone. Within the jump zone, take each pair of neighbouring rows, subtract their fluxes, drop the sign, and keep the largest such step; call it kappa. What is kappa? 0.23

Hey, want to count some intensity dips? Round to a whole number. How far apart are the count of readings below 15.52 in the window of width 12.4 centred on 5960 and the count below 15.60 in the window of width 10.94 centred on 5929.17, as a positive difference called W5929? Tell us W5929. 1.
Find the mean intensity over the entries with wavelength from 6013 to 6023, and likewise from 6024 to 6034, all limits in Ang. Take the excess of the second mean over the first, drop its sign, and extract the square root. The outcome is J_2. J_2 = 1.1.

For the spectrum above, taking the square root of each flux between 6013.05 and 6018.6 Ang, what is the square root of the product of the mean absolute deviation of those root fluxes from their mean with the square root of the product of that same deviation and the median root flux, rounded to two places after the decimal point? 0.08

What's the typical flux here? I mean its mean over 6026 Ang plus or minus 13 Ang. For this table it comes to 15.9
